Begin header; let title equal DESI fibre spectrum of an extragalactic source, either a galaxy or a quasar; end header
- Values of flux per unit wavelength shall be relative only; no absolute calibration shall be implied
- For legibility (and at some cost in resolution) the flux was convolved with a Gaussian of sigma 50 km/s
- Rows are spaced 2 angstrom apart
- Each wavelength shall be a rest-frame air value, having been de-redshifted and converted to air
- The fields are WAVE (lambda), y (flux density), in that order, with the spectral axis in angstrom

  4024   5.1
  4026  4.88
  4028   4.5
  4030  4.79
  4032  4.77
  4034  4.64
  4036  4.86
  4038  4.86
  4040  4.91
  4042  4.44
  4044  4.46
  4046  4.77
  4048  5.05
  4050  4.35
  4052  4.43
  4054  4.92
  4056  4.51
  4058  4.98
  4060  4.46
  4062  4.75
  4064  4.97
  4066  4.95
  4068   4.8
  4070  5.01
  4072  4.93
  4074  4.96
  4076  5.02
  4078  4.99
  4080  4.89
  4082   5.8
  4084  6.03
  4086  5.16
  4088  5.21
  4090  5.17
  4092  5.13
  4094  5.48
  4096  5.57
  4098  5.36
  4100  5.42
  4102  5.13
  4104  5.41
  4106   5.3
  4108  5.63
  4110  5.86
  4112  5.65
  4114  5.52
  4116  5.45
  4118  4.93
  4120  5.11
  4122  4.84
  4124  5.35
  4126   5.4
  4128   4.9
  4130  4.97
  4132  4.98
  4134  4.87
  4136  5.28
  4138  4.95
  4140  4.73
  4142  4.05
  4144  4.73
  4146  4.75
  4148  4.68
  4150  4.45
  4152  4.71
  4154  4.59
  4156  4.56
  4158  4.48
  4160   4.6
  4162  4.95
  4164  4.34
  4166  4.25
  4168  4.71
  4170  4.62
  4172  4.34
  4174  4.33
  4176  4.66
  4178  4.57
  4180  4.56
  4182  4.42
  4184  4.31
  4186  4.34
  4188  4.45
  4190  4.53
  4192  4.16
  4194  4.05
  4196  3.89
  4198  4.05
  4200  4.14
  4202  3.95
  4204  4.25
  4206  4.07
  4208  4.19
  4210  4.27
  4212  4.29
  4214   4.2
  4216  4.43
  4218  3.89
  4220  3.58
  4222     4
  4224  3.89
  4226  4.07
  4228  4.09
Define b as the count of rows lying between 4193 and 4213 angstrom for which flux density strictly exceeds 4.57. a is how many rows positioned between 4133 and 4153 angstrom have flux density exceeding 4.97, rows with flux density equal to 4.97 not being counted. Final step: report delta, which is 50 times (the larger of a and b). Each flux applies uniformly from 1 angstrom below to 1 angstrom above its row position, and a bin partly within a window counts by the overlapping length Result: 50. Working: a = 1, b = 0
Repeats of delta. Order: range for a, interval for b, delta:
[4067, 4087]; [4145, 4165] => 300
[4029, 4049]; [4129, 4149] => 450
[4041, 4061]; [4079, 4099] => 500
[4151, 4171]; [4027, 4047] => 350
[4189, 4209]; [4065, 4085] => 500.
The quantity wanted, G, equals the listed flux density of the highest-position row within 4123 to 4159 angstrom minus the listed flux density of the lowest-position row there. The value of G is -0.9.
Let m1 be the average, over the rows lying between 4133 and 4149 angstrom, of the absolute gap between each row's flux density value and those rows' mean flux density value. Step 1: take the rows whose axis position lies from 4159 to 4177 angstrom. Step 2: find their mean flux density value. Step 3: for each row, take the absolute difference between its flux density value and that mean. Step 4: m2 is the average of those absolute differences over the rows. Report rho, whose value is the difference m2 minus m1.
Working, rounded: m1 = 0.21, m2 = 0.194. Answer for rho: -0.01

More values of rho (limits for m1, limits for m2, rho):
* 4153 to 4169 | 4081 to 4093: 0.18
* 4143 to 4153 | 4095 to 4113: 0.09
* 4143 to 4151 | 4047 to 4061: 0.17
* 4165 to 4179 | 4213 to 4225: 0.05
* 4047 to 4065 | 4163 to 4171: -0.06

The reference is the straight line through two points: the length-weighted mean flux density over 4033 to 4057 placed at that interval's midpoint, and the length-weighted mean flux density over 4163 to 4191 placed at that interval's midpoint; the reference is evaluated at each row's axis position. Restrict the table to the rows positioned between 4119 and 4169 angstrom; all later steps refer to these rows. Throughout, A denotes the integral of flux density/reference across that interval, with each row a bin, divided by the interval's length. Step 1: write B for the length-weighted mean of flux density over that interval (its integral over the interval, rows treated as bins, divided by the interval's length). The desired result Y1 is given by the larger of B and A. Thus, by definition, 4.8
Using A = 1.06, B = 4.8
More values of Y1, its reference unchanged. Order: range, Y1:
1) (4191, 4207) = 4.1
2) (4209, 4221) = 4.1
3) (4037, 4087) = 4.9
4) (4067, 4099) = 5.2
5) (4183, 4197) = 4.2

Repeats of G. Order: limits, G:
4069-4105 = 0.4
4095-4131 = -0.6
